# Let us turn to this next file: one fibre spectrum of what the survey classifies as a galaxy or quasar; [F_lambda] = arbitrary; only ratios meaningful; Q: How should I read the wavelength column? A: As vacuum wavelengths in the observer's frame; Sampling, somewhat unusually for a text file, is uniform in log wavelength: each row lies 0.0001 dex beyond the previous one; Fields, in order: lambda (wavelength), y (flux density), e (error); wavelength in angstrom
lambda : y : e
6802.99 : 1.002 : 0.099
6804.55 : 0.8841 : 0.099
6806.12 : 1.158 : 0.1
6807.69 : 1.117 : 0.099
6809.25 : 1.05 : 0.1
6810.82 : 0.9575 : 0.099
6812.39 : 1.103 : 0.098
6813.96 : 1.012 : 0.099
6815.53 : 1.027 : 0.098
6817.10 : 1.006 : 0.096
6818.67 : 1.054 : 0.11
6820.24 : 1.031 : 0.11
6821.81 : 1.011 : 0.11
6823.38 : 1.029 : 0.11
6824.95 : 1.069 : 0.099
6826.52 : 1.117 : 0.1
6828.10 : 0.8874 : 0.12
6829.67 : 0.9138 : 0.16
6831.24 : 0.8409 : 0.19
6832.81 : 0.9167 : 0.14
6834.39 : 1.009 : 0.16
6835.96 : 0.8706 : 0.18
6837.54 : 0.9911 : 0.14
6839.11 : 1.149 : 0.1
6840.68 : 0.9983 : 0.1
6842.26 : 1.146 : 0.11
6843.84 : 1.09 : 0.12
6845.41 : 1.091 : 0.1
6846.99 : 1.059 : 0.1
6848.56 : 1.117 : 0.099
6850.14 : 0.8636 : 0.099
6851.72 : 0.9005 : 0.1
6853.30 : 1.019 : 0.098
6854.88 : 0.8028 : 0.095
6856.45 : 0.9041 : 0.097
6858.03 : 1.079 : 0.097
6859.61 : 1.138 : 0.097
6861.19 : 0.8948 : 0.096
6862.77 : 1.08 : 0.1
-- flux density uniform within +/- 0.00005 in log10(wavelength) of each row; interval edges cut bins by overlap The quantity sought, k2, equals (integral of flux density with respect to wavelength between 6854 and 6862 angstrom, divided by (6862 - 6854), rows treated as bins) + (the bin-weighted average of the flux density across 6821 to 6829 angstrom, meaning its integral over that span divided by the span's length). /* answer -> 1.99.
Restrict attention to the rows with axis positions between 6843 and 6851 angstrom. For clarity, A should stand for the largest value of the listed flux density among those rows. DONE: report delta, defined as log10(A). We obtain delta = 0.048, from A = 1.117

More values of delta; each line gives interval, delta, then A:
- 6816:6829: 0.048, 1.117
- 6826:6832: 0.048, 1.117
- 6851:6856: 0.008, 1.019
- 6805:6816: 0.064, 1.158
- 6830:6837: 0.004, 1.009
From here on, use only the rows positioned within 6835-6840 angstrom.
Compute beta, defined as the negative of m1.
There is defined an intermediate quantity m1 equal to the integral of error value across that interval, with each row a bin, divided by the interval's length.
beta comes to -0.140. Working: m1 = 0.140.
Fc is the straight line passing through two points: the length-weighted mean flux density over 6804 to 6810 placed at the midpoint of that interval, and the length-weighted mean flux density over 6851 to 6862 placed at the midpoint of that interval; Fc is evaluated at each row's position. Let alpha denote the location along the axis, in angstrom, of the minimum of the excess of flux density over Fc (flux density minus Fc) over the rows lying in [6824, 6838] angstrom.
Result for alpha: 6831.24 angstrom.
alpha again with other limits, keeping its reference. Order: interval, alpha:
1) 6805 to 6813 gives 6810.82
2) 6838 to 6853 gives 6850.14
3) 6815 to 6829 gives 6828.10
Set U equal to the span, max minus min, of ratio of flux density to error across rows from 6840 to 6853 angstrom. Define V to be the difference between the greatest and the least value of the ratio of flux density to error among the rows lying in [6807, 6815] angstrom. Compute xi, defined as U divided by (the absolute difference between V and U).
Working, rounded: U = 2.6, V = 1.6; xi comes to 3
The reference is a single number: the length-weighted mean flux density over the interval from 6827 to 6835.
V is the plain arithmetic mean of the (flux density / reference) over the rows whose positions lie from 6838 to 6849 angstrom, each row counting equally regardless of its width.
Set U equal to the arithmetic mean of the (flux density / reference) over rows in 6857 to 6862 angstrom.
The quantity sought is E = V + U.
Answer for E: 2.32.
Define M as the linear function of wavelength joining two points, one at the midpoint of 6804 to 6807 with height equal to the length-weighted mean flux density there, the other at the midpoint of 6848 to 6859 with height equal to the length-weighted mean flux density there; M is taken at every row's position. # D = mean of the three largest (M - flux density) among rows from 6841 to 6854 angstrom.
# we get 0.03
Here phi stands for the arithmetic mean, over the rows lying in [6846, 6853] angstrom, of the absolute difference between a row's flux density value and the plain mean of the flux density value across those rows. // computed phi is 0.103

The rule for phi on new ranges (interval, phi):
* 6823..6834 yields 0.089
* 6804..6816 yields 0.068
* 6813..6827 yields 0.027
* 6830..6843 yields 0.086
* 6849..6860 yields 0.103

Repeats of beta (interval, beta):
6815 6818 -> -0.097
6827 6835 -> -0.152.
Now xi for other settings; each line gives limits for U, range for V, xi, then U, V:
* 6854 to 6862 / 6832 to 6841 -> 1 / 3.3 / 6.7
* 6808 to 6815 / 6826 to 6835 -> 0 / 1.6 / 6.7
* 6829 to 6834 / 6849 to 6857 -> 12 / 2.1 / 1.9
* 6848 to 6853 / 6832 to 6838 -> 8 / 2.6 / 2.2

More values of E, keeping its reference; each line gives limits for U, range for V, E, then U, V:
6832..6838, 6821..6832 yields 2.10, 1.03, 1.068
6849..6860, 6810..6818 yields 2.15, 1.04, 1.112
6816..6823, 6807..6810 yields 2.30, 1.12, 1.180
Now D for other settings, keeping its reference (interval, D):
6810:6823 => 0.03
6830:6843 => 0.11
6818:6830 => 0.06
